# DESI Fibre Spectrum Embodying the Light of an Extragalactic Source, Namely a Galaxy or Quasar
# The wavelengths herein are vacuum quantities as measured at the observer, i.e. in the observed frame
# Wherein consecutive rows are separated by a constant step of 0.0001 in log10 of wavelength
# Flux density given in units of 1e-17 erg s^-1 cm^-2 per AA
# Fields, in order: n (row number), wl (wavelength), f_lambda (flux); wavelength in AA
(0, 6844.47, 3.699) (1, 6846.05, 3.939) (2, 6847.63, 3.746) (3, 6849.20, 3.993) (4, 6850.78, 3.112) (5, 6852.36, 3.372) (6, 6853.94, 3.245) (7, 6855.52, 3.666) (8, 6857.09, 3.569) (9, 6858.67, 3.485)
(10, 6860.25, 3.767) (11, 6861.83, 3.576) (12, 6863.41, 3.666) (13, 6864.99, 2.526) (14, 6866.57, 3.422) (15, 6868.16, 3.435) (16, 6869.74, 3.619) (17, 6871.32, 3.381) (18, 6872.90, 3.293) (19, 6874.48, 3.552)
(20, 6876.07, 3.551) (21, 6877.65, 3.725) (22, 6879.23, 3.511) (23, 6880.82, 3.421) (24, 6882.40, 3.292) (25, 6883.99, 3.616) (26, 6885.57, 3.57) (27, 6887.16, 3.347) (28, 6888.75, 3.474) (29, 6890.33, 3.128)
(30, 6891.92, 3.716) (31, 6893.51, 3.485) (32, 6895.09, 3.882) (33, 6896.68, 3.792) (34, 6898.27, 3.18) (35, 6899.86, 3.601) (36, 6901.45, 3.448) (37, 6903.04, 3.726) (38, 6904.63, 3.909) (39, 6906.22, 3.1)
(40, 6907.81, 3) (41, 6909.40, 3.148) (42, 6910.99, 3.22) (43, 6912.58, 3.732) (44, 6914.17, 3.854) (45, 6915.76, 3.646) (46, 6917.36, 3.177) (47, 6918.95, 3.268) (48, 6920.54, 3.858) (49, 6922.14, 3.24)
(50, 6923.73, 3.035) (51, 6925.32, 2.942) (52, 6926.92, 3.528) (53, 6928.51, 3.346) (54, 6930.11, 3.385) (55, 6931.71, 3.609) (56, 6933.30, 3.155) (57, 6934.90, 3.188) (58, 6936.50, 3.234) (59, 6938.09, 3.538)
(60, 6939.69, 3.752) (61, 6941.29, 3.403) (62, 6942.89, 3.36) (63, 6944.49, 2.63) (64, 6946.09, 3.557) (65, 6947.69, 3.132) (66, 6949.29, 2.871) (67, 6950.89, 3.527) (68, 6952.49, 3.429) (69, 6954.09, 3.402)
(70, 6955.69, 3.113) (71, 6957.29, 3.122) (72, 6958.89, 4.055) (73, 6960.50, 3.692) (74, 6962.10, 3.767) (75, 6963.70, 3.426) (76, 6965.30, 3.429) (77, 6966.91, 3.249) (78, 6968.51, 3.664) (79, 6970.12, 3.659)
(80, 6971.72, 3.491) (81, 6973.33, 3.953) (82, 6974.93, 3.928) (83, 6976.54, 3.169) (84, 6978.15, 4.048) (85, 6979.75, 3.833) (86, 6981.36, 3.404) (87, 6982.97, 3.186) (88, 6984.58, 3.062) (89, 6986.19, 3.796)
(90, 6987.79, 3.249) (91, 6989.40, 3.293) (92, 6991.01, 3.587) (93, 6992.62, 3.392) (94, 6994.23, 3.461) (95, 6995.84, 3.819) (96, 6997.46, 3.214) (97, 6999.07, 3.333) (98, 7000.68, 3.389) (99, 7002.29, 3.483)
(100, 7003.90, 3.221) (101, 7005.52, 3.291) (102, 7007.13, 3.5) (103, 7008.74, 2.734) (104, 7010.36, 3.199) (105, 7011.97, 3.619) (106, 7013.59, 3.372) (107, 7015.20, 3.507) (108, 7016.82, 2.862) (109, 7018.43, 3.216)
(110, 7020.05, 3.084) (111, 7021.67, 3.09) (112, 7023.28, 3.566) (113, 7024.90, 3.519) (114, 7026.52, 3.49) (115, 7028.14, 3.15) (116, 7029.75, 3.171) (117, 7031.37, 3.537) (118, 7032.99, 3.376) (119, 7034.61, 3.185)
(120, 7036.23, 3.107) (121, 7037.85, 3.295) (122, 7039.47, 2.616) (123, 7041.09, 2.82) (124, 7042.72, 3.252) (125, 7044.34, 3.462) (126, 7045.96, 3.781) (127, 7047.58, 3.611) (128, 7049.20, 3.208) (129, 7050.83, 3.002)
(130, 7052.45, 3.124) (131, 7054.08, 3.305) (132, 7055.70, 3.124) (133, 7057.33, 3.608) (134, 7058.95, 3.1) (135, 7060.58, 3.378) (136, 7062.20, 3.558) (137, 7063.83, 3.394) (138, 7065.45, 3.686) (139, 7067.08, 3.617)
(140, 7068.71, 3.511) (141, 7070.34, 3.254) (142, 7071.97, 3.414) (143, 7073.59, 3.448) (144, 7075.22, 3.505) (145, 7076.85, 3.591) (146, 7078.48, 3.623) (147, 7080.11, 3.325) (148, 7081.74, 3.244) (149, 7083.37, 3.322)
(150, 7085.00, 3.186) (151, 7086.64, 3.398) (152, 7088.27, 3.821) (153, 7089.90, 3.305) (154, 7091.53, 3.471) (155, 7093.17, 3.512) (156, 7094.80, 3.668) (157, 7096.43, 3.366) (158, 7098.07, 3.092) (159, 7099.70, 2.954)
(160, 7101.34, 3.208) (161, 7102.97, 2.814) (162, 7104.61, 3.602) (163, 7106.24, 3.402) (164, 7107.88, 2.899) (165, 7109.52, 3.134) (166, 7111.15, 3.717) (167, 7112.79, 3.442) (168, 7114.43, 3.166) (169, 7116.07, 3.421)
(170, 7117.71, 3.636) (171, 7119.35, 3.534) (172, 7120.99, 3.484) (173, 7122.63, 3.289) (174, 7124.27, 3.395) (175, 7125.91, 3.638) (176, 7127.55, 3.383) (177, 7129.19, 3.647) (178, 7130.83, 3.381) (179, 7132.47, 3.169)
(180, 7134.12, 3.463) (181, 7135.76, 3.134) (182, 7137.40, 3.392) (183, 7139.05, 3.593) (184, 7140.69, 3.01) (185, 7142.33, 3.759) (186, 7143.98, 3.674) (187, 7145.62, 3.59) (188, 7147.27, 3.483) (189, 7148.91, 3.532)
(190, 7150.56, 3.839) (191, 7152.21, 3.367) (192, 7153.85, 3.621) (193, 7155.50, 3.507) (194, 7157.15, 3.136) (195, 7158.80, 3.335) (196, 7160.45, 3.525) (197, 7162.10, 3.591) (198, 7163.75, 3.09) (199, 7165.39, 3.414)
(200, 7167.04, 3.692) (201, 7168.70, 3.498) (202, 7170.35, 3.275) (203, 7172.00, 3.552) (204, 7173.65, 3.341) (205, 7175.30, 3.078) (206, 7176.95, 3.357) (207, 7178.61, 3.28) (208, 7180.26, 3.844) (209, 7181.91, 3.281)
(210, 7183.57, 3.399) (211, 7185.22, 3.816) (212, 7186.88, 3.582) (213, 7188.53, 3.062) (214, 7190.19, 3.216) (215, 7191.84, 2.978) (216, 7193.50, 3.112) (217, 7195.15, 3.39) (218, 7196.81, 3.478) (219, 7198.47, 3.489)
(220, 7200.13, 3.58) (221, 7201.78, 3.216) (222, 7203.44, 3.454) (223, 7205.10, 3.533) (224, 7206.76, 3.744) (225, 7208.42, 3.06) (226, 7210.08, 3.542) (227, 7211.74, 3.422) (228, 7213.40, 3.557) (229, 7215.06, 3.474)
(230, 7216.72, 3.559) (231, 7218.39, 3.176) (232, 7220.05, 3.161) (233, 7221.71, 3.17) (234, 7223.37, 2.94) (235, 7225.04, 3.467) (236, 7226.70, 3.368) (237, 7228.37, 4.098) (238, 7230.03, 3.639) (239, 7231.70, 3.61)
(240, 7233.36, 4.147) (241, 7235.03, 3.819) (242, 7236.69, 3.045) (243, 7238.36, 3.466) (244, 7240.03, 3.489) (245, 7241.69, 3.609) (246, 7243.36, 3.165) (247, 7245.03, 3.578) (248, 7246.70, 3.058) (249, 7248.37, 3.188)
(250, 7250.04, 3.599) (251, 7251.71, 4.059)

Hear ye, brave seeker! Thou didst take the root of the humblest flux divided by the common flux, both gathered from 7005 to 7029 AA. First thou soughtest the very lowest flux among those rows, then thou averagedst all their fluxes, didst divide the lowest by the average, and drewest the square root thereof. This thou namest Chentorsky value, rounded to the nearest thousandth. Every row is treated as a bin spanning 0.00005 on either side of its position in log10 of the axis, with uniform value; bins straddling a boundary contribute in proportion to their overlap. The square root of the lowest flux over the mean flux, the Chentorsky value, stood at 0.913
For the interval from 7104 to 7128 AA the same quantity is 0.922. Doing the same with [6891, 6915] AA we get 0.923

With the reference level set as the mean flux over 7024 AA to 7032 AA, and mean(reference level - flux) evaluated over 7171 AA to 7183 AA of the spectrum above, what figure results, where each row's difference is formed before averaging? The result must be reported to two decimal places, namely -0.02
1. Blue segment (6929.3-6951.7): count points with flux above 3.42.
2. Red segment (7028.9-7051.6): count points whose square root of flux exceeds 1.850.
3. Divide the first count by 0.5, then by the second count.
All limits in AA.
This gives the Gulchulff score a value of 2.5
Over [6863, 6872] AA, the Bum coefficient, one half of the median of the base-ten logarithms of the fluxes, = 0.268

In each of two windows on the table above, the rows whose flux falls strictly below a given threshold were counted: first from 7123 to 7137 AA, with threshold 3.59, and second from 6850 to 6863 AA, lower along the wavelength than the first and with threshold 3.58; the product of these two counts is 36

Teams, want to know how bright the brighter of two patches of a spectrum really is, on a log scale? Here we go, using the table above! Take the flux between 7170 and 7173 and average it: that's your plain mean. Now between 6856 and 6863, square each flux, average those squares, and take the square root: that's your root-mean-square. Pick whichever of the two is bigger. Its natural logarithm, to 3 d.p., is 1.281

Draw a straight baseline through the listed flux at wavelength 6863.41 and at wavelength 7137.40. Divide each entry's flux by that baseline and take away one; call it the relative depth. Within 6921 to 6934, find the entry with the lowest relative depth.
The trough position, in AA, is 6925.32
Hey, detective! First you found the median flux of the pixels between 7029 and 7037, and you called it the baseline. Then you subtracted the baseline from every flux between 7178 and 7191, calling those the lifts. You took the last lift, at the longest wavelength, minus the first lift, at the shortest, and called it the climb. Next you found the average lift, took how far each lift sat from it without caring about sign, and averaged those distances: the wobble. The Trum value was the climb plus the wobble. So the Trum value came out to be 0.17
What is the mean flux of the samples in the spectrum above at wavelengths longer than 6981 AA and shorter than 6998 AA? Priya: 3.41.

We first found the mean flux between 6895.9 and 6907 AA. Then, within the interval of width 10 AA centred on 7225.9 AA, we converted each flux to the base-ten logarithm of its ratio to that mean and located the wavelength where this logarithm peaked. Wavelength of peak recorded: 7228.37 AA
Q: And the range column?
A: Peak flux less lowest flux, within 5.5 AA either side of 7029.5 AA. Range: 0.39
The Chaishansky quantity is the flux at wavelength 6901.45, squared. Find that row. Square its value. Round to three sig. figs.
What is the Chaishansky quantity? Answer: 11.9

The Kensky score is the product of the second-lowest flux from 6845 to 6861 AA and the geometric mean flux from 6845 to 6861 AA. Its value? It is 11.6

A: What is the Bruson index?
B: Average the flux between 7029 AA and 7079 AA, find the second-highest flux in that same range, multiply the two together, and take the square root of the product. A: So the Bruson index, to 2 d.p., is 3.51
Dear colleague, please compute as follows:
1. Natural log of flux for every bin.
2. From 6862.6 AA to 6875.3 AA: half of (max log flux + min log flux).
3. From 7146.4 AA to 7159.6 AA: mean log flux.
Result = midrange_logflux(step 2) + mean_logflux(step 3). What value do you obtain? 2.36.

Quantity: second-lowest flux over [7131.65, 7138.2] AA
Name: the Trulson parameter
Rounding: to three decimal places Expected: 3.169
